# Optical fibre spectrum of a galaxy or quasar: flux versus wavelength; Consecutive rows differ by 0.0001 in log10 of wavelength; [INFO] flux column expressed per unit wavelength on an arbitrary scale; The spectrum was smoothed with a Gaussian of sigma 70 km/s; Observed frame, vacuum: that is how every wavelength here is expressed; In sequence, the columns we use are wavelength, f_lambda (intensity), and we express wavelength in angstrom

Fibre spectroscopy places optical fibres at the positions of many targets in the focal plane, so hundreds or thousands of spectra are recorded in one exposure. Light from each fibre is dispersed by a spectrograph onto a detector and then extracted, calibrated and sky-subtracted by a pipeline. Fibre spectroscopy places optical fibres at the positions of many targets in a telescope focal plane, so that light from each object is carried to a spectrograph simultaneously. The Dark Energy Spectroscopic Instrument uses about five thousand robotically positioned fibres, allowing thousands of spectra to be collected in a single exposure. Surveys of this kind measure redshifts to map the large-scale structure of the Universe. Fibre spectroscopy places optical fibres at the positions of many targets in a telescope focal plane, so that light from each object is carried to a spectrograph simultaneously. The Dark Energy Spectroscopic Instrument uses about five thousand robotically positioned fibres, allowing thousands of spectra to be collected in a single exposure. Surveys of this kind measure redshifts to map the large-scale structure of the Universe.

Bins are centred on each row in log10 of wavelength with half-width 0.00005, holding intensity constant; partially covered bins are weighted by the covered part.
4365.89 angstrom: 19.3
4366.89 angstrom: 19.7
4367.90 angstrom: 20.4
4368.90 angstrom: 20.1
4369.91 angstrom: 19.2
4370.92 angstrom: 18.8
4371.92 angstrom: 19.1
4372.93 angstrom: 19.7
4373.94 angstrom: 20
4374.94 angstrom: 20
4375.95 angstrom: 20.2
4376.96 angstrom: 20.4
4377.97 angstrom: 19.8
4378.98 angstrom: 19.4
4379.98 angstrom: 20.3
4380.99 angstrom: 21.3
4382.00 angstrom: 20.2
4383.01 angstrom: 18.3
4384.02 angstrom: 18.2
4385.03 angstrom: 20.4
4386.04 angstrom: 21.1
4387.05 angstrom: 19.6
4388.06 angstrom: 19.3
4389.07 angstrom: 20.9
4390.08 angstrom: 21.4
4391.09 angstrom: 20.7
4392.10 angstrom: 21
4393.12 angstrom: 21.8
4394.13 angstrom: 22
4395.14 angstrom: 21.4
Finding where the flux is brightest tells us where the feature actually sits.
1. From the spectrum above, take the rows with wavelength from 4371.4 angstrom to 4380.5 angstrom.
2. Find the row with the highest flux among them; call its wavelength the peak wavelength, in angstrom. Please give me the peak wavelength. 4376.96 angstrom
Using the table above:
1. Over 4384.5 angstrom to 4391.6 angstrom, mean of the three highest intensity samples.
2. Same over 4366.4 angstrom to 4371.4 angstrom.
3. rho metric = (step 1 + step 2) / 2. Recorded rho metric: 20.6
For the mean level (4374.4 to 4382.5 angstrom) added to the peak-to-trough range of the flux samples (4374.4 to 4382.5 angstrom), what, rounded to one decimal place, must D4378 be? 22.1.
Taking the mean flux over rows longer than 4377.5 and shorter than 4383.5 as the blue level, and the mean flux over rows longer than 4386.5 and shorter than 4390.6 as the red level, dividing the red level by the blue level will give 1.02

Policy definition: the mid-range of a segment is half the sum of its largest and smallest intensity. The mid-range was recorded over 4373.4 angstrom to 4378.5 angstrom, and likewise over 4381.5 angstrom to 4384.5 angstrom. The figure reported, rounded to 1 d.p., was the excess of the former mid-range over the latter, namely 0.9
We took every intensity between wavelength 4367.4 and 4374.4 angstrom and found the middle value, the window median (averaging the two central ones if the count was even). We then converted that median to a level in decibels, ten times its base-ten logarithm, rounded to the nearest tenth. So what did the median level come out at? 12.9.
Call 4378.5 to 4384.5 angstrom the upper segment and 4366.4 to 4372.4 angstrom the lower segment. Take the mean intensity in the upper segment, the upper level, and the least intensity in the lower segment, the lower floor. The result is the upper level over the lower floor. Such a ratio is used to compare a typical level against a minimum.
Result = 1.04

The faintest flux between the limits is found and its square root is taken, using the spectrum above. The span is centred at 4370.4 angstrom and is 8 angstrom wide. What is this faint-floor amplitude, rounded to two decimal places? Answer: 4.34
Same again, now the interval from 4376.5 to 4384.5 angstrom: 4.27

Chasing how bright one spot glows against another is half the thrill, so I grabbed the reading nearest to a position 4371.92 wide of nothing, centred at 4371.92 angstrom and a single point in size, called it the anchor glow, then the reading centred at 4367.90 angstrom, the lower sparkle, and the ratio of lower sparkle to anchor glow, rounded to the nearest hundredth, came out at 1.07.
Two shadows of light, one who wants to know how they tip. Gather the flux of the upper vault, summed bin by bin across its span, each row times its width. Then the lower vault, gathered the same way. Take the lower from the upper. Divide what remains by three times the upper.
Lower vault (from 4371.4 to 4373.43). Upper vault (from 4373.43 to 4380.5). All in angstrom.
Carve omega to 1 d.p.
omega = 0.2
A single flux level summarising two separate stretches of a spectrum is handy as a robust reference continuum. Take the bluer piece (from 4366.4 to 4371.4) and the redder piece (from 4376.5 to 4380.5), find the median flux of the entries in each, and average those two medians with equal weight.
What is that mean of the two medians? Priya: 19.9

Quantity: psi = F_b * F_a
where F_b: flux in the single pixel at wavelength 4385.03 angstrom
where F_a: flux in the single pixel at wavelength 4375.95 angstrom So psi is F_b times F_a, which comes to 412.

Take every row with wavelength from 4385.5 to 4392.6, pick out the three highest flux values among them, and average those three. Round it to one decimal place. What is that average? 21.2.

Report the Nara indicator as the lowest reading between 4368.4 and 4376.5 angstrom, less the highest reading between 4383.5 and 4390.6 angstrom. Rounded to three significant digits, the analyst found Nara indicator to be -2.60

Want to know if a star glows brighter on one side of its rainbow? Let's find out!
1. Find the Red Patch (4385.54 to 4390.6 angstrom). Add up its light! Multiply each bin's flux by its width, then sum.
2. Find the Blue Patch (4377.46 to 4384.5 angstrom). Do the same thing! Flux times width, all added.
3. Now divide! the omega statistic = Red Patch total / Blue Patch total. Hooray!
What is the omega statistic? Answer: 0.75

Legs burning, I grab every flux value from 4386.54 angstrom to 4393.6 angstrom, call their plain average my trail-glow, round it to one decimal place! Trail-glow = 20.7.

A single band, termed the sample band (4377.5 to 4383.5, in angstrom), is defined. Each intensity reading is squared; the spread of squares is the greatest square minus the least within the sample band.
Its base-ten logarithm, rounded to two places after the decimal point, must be 2.07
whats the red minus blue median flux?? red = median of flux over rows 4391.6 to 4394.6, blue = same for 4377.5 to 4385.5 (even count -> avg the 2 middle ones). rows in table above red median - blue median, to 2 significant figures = 1.8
